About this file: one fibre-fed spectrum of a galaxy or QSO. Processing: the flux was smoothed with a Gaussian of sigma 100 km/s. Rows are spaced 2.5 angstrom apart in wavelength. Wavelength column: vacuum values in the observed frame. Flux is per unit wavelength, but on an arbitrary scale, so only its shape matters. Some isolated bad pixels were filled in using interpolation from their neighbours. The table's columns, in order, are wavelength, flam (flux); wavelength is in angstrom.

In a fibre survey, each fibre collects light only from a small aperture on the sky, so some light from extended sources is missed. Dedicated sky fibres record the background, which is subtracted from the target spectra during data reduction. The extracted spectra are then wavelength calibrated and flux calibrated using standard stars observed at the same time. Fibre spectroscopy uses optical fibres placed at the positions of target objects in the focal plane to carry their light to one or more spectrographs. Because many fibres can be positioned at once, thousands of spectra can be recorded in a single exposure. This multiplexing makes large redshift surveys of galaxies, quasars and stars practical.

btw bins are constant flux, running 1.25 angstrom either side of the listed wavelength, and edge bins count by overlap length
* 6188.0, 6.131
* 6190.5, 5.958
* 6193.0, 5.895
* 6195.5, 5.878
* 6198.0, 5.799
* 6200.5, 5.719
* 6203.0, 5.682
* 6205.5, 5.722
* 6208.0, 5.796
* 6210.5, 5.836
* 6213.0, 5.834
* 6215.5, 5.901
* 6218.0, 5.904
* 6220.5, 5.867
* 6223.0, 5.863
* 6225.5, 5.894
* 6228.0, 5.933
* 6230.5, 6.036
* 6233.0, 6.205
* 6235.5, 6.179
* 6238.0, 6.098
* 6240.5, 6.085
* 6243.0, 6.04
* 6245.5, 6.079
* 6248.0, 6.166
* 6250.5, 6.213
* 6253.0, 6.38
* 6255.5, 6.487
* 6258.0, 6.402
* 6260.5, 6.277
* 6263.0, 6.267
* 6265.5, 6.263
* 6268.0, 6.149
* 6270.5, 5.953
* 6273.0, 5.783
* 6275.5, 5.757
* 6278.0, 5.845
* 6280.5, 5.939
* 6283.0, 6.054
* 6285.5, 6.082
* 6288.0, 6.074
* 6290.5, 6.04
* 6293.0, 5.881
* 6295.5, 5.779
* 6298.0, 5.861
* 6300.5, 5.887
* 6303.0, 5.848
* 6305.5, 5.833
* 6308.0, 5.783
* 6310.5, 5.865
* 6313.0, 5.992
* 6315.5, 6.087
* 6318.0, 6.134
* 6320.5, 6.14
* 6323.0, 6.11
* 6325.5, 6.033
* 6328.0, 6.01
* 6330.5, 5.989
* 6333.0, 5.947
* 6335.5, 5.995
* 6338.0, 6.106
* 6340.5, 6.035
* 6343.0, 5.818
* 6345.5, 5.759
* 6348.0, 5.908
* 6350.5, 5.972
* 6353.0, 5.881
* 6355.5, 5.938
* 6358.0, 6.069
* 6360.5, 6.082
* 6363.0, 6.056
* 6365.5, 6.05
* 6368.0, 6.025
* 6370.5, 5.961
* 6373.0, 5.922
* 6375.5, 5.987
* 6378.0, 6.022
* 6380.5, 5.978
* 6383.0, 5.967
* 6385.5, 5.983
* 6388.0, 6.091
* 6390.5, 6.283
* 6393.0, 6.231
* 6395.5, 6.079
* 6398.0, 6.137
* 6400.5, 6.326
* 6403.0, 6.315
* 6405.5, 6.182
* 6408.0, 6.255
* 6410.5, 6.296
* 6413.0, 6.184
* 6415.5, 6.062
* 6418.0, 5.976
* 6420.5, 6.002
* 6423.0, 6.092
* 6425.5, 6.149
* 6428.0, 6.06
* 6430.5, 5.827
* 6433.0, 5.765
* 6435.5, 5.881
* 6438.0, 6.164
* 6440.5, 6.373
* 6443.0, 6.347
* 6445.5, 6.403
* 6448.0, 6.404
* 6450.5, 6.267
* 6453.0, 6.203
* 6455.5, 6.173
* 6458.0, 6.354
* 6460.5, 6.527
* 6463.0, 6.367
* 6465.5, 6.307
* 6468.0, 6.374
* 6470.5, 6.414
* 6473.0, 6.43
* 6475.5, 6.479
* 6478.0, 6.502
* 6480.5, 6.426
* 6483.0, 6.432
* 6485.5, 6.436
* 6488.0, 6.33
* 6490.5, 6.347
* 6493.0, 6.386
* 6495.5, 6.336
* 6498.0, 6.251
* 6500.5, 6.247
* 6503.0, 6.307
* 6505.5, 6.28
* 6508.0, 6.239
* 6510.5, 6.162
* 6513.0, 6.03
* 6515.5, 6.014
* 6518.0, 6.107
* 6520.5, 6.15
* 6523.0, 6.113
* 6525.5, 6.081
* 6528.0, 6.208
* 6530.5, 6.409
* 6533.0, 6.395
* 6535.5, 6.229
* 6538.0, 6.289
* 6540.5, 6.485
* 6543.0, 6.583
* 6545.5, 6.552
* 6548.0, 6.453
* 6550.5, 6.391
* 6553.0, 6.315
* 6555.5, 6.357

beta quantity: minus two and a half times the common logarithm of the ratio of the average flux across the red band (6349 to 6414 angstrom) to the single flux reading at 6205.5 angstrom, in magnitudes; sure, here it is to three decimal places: -0.067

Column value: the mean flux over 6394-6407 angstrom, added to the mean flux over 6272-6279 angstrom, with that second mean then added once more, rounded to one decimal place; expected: 17.8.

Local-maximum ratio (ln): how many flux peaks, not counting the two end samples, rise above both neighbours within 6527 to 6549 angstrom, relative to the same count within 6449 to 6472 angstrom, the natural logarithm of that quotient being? 0.7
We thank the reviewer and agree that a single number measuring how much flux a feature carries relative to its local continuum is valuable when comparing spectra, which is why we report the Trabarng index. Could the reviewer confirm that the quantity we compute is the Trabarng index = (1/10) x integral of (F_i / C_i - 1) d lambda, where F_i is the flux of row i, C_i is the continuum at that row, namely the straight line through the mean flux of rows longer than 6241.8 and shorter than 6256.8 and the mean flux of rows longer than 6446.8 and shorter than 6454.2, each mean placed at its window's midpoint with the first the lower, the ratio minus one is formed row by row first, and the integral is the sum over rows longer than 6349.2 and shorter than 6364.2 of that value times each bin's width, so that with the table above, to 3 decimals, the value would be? -0.063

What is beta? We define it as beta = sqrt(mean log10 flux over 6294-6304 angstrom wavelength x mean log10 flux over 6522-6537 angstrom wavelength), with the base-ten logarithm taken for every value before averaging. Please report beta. 0.781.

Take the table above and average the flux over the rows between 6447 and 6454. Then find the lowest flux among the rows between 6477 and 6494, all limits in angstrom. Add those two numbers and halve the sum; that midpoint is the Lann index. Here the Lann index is 6.31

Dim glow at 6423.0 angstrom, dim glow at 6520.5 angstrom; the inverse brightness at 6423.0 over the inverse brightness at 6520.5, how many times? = 1.010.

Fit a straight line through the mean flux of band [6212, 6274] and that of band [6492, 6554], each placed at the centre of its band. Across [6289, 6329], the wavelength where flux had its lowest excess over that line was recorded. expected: 6308.0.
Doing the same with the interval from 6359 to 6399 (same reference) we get 6373.0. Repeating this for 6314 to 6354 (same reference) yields 6345.5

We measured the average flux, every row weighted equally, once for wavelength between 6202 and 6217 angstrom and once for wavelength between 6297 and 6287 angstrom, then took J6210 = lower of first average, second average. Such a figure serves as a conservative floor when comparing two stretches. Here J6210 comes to 5.80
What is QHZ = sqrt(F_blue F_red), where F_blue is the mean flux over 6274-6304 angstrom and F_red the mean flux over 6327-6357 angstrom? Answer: 5.93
